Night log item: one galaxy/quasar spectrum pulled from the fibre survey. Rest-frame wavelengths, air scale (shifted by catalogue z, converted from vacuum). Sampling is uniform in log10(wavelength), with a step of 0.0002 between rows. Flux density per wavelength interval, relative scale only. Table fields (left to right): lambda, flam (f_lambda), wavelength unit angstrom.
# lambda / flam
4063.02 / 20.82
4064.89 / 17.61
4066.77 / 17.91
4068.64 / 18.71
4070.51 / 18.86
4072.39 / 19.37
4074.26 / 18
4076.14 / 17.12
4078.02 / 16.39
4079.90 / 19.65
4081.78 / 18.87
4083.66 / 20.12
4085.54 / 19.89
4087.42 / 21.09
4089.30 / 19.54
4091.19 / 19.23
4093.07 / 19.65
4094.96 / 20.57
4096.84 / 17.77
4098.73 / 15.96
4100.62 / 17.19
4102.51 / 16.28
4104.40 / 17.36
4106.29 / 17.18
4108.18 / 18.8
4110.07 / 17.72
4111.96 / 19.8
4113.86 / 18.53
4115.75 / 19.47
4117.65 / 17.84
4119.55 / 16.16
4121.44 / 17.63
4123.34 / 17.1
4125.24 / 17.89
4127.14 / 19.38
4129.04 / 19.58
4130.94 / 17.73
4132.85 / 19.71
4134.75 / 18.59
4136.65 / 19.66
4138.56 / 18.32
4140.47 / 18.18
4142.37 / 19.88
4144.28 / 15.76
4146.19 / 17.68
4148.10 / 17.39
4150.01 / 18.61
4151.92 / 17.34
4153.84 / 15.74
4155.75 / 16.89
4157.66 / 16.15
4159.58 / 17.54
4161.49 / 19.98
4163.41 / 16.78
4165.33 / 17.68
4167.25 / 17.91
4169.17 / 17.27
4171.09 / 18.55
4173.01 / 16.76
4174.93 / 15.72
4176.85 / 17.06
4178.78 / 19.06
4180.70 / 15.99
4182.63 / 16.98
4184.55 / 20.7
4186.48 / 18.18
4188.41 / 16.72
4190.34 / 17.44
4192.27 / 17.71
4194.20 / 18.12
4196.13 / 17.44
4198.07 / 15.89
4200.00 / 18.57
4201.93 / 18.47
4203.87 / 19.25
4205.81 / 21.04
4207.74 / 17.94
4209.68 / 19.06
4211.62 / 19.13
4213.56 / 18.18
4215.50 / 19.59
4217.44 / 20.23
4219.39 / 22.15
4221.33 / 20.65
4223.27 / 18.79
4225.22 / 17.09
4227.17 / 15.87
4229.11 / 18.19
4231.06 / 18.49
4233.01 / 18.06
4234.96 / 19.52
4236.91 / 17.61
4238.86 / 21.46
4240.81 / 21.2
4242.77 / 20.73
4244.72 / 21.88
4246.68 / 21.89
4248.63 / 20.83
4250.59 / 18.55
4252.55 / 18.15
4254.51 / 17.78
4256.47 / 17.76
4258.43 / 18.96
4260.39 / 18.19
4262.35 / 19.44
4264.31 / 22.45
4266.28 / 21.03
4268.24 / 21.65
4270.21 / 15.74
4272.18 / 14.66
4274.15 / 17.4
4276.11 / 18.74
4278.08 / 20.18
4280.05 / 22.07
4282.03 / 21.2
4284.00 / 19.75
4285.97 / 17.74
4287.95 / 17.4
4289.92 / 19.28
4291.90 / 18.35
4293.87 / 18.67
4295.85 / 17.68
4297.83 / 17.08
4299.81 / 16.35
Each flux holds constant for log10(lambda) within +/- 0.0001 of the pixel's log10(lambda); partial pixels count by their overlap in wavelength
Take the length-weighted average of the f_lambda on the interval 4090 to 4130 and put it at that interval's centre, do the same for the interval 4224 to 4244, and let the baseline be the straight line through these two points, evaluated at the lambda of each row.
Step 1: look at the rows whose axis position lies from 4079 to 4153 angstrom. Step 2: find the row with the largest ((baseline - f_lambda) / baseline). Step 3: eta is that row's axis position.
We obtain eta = 4144.28 angstrom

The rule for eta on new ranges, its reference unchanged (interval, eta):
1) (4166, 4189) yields 4174.93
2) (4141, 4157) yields 4153.84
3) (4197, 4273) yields 4272.18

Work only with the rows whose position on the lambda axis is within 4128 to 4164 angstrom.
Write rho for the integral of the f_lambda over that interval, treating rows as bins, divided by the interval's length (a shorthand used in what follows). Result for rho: 18.0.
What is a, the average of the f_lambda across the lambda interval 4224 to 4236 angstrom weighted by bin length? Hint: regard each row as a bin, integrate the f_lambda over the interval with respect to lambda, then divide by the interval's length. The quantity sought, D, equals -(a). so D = -17.9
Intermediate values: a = 17.88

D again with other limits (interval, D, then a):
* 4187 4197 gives -17.5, 17.52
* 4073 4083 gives -18.1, 18.11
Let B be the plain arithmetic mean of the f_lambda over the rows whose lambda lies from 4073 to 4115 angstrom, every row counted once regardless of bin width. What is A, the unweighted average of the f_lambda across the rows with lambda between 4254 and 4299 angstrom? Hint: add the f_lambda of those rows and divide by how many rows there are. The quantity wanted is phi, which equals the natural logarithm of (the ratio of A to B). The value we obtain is 0.02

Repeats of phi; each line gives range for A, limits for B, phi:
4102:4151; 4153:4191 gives 0.04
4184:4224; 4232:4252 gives -0.07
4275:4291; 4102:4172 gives 0.09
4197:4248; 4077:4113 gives 0.04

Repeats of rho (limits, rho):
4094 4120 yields 17.9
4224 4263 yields 19.1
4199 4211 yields 19.1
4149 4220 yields 18.0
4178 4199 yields 17.6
